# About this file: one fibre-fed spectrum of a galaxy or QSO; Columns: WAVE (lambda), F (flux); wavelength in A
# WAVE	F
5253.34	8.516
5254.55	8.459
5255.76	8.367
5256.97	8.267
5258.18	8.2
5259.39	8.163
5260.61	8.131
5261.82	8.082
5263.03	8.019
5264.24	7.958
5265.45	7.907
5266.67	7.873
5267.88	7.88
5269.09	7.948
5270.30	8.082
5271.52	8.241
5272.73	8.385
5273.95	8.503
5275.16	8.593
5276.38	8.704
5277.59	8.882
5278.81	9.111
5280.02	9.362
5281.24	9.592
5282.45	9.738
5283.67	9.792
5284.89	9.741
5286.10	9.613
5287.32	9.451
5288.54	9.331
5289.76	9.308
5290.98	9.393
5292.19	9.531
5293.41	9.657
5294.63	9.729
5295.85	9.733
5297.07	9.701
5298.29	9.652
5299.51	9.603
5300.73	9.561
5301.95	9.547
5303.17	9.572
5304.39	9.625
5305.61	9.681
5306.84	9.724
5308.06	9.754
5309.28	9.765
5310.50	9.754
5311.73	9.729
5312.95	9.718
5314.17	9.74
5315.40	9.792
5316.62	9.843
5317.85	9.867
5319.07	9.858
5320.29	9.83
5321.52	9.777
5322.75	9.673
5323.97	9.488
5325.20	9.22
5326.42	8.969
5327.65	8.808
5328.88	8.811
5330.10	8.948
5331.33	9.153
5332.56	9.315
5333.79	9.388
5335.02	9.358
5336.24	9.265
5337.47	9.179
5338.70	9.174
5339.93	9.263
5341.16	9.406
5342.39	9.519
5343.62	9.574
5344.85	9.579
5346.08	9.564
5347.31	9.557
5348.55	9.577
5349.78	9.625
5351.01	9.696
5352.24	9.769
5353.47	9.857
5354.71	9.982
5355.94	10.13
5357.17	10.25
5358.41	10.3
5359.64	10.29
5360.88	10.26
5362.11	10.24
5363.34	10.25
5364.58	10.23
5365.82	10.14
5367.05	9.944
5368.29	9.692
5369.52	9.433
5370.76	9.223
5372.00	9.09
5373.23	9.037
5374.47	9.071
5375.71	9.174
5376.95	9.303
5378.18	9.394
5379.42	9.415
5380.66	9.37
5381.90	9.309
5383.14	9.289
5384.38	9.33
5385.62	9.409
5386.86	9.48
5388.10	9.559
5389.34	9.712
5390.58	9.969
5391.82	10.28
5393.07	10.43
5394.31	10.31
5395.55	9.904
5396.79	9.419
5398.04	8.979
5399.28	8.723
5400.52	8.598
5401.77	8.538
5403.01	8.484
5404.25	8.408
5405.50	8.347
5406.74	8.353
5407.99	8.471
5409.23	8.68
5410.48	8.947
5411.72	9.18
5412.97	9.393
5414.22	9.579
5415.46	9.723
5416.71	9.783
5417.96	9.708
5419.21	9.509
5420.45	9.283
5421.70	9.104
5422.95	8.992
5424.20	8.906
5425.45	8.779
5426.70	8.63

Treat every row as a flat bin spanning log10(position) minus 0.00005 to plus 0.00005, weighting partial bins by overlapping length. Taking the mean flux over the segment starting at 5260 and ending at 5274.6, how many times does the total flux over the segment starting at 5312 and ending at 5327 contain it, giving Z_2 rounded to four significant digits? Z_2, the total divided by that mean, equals 14.32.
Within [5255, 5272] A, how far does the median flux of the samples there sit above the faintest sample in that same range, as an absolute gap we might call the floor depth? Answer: 0.21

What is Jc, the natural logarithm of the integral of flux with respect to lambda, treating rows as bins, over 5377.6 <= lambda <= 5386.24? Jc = 4.4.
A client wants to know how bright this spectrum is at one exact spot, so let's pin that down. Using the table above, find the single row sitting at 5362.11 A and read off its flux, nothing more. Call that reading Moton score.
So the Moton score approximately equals 10.24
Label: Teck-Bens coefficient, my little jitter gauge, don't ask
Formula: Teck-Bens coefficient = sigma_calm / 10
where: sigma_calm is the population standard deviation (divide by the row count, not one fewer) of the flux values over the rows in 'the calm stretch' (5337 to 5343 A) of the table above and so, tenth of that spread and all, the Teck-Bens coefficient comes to 0.013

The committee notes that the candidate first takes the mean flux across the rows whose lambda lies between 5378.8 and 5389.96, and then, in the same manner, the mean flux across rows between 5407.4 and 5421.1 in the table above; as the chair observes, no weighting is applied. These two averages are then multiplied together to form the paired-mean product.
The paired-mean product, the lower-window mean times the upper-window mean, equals 87.7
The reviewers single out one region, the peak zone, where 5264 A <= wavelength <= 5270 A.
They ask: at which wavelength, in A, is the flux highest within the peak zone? 5264.24 A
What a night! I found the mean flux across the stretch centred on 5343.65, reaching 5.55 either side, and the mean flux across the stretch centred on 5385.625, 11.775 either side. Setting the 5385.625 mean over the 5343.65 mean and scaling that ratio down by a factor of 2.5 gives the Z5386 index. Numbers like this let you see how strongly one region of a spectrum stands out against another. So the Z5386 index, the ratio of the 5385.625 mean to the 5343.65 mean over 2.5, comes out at 0.405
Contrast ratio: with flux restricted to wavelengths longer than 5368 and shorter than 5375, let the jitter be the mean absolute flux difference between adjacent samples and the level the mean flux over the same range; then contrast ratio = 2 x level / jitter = 134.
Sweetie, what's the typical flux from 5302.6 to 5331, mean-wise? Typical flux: 9.6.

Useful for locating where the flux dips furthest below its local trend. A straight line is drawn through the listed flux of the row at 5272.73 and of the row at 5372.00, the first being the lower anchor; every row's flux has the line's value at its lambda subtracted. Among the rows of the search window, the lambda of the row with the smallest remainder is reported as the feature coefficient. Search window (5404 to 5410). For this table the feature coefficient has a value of 5406.74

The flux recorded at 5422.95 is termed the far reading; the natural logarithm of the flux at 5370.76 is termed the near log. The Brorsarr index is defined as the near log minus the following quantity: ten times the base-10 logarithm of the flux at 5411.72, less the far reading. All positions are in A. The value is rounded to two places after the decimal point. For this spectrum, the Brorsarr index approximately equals 1.59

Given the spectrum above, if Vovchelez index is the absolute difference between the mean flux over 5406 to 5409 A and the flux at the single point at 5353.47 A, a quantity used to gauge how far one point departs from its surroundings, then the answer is 1.4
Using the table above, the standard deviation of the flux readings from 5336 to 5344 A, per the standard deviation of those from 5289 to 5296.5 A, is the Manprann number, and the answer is 0.9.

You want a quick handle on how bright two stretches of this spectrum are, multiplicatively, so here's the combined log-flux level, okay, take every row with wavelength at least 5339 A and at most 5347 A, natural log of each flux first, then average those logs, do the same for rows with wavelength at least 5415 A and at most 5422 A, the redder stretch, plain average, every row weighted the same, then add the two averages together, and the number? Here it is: 4.50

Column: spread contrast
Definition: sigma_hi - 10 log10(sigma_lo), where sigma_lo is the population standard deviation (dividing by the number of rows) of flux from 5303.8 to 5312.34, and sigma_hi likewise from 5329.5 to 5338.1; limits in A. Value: 13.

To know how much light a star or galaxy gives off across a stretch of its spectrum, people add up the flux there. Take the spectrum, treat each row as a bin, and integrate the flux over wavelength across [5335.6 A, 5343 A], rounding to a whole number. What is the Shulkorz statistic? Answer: 69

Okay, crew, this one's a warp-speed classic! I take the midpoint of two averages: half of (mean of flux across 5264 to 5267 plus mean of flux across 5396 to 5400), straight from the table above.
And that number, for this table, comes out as 8.48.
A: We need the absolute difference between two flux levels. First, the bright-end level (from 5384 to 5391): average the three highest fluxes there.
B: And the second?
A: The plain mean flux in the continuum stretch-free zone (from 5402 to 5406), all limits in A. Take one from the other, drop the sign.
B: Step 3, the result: 1.3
